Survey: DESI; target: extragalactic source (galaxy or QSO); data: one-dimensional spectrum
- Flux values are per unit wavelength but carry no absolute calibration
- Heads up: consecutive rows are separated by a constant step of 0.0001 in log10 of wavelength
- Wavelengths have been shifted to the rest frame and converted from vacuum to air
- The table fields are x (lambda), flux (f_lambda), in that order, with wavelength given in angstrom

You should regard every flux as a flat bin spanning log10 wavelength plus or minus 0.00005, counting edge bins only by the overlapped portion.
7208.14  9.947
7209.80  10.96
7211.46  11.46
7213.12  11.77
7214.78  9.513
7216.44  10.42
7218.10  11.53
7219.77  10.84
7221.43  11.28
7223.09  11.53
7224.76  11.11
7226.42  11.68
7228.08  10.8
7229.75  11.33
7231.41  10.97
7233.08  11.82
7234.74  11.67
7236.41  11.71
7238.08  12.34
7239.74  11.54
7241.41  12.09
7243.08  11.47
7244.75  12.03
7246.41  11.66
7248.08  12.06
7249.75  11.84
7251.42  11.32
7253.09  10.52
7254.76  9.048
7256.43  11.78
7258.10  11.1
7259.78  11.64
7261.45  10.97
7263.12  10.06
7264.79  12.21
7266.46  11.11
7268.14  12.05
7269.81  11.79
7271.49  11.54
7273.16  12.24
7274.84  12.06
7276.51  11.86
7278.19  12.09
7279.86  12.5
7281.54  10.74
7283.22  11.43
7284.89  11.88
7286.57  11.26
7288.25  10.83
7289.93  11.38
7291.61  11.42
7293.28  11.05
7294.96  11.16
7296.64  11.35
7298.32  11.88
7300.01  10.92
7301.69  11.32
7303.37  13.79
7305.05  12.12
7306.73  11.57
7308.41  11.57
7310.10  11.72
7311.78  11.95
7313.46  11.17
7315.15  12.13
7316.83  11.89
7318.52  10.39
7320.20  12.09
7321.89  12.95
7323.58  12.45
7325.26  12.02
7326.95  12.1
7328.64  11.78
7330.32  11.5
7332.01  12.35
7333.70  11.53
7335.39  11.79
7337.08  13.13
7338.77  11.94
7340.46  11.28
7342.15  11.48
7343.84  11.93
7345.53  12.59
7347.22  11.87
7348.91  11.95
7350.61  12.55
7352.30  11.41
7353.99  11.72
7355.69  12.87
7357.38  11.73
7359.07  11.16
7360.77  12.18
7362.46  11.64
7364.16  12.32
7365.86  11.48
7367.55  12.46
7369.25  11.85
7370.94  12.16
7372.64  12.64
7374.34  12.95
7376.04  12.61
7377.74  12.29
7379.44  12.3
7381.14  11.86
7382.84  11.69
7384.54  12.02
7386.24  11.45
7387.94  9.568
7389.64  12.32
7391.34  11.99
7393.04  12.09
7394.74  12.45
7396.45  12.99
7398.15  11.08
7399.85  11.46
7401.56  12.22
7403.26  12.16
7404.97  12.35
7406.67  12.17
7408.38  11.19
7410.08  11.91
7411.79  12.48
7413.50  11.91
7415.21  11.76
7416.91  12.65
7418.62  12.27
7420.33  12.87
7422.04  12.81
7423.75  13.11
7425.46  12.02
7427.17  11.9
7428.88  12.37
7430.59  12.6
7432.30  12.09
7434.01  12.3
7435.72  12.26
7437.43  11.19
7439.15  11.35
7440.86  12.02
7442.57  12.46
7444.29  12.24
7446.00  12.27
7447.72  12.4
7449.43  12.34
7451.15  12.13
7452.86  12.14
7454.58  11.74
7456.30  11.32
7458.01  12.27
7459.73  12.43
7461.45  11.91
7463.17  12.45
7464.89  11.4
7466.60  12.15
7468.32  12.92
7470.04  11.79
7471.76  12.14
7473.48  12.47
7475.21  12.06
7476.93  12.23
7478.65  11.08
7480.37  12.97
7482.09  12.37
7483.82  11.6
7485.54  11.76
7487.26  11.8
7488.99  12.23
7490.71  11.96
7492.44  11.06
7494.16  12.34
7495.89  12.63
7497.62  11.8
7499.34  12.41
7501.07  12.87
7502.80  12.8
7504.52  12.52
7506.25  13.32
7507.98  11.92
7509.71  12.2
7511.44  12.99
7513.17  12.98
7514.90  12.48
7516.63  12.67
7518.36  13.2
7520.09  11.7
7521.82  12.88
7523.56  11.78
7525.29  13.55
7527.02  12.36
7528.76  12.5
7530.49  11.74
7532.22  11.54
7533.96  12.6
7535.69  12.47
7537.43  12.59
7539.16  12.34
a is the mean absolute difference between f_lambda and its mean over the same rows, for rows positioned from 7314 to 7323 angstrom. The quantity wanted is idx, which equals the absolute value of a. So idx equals 0.60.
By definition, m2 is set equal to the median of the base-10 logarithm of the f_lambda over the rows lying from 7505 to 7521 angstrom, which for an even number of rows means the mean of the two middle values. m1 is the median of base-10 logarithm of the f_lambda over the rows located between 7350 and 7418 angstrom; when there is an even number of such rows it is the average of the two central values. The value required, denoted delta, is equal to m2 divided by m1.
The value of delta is 1.02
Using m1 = 1.08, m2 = 1.10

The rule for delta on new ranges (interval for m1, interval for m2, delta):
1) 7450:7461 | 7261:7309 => 0.98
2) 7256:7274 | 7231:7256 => 1.00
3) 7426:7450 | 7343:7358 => 0.99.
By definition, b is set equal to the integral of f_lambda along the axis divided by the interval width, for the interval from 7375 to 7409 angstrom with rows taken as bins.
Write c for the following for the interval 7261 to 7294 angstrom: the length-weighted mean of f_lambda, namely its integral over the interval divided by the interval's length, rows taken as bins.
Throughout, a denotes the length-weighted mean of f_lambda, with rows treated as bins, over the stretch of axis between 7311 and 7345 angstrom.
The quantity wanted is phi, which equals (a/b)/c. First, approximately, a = 11.9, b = 11.9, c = 11.5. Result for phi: 0.0865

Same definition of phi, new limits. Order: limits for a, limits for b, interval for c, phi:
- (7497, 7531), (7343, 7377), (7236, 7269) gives 0.0907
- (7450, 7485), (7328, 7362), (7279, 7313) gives 0.0873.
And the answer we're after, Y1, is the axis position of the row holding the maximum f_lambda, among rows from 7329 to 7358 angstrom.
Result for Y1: 7337.08 angstrom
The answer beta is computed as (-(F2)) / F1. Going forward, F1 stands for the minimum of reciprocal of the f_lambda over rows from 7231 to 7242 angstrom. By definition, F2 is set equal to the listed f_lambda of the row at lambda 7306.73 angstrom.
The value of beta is -143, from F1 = 0.0810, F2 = 11.57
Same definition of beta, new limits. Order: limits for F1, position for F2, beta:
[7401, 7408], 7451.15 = -150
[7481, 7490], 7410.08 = -147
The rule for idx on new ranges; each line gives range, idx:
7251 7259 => 0.78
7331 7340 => 0.47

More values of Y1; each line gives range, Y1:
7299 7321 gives 7303.37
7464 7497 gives 7480.37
